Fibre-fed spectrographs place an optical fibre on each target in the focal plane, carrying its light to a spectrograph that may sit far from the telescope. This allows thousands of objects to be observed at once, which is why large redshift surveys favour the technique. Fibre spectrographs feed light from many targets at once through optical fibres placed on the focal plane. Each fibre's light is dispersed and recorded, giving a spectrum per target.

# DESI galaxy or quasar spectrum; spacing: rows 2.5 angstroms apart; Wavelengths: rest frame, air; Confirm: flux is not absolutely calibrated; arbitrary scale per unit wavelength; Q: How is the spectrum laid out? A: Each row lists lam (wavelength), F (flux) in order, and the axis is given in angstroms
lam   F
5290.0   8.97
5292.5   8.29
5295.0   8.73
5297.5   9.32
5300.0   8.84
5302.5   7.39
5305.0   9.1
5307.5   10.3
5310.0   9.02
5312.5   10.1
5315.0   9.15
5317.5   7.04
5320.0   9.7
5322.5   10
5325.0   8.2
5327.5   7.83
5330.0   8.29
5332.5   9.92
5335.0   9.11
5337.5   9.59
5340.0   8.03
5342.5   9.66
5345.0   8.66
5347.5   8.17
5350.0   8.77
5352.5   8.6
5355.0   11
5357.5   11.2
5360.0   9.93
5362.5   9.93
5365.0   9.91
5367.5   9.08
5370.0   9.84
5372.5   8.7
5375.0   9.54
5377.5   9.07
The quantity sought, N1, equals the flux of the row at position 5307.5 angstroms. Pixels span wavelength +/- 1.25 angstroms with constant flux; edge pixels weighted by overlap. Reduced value 10.3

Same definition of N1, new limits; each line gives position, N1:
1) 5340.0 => 8.03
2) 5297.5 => 9.32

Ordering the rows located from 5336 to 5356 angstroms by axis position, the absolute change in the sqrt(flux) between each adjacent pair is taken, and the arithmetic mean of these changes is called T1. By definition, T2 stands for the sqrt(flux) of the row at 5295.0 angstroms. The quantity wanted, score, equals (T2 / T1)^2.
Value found 252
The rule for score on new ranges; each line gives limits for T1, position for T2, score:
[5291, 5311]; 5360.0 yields 335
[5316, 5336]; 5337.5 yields 256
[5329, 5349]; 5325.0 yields 250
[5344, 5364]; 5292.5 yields 595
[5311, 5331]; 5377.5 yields 203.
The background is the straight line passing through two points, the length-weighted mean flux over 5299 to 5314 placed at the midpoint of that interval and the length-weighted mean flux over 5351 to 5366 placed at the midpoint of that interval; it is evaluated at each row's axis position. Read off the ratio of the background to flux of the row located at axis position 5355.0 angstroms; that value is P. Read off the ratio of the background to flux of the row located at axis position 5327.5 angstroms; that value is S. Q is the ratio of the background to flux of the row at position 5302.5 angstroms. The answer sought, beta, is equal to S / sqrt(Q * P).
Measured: 1.15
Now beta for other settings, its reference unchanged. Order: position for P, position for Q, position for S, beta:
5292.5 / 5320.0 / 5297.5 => 0.95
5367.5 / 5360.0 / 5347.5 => 1.13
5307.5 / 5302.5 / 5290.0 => 0.94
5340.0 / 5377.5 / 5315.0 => 0.86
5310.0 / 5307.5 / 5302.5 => 1.29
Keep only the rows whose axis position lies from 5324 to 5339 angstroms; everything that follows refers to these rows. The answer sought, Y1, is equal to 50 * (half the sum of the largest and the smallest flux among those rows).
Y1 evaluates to 444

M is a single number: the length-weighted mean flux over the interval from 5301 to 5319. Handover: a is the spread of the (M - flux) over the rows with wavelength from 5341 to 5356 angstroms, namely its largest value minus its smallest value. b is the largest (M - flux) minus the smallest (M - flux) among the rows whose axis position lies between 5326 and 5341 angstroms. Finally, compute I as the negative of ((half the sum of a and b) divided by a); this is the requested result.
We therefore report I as -0.87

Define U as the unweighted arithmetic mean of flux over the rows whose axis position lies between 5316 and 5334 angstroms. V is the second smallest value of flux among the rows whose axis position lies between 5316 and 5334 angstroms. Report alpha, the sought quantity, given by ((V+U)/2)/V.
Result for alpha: 1.06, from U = 8.7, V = 7.83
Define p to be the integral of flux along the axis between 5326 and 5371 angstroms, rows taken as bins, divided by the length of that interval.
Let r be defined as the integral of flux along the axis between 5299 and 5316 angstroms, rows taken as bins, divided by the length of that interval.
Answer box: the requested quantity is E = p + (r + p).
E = 27.7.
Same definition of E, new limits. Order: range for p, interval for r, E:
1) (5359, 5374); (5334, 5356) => 28.2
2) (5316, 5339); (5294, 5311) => 26.7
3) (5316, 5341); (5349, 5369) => 27.4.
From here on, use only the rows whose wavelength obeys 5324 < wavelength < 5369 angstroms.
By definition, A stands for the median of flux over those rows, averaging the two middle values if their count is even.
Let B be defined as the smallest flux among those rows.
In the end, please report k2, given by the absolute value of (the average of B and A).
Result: 8.5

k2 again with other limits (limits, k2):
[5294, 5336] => 8.1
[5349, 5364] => 9.3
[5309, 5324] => 8.2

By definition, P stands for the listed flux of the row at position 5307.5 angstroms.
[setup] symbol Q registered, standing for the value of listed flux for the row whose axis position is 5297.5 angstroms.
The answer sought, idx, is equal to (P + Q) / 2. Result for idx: 9.8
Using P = 10.3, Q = 9.32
